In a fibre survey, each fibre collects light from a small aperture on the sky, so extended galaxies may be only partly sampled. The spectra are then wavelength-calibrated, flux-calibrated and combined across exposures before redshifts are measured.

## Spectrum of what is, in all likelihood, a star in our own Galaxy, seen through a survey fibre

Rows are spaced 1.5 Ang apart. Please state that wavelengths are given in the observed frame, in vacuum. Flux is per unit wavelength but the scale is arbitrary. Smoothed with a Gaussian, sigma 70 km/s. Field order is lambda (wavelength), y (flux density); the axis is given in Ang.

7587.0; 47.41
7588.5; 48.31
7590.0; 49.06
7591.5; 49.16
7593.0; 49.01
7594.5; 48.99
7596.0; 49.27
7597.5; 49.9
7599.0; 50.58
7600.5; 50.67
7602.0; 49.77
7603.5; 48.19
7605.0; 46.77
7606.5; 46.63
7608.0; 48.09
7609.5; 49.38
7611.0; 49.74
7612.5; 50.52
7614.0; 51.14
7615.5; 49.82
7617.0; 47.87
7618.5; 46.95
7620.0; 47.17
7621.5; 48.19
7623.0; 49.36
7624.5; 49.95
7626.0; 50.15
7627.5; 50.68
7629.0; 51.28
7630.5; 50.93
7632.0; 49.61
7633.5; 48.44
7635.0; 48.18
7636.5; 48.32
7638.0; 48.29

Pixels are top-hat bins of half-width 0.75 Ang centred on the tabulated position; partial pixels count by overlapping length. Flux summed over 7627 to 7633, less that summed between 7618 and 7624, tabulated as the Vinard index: 11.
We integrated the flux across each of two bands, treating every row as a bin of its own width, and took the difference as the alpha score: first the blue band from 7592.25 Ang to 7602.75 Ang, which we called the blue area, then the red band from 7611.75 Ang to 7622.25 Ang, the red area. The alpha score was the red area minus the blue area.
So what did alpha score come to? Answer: -10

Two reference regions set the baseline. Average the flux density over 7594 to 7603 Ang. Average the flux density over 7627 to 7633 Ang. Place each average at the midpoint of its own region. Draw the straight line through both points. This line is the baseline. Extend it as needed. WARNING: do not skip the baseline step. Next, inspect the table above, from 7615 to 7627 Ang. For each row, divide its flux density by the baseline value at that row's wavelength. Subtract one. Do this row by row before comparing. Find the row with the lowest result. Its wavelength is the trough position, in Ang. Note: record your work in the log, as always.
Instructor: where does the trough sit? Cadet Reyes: 7618.5 Ang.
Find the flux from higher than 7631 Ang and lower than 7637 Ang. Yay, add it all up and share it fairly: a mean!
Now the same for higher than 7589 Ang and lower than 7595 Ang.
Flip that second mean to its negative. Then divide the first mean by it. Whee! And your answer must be -0.99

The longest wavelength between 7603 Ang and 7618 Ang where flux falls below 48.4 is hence 7617.0 Ang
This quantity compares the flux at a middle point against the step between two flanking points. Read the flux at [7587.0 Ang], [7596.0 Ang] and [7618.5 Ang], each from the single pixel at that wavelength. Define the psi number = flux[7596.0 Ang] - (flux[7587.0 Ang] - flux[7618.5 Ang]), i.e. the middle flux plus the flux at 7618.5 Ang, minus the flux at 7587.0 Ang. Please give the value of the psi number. 48.8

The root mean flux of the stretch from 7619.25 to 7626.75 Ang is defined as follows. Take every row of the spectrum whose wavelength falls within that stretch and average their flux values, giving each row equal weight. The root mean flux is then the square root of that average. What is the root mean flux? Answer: 7.00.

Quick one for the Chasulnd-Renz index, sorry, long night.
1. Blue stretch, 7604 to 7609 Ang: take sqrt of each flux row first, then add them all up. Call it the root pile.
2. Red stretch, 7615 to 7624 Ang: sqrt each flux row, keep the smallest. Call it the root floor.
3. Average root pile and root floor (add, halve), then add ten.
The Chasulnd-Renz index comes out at 23.7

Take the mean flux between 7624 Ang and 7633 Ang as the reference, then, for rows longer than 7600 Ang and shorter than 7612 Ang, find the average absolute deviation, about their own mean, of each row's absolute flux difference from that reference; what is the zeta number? 1.2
